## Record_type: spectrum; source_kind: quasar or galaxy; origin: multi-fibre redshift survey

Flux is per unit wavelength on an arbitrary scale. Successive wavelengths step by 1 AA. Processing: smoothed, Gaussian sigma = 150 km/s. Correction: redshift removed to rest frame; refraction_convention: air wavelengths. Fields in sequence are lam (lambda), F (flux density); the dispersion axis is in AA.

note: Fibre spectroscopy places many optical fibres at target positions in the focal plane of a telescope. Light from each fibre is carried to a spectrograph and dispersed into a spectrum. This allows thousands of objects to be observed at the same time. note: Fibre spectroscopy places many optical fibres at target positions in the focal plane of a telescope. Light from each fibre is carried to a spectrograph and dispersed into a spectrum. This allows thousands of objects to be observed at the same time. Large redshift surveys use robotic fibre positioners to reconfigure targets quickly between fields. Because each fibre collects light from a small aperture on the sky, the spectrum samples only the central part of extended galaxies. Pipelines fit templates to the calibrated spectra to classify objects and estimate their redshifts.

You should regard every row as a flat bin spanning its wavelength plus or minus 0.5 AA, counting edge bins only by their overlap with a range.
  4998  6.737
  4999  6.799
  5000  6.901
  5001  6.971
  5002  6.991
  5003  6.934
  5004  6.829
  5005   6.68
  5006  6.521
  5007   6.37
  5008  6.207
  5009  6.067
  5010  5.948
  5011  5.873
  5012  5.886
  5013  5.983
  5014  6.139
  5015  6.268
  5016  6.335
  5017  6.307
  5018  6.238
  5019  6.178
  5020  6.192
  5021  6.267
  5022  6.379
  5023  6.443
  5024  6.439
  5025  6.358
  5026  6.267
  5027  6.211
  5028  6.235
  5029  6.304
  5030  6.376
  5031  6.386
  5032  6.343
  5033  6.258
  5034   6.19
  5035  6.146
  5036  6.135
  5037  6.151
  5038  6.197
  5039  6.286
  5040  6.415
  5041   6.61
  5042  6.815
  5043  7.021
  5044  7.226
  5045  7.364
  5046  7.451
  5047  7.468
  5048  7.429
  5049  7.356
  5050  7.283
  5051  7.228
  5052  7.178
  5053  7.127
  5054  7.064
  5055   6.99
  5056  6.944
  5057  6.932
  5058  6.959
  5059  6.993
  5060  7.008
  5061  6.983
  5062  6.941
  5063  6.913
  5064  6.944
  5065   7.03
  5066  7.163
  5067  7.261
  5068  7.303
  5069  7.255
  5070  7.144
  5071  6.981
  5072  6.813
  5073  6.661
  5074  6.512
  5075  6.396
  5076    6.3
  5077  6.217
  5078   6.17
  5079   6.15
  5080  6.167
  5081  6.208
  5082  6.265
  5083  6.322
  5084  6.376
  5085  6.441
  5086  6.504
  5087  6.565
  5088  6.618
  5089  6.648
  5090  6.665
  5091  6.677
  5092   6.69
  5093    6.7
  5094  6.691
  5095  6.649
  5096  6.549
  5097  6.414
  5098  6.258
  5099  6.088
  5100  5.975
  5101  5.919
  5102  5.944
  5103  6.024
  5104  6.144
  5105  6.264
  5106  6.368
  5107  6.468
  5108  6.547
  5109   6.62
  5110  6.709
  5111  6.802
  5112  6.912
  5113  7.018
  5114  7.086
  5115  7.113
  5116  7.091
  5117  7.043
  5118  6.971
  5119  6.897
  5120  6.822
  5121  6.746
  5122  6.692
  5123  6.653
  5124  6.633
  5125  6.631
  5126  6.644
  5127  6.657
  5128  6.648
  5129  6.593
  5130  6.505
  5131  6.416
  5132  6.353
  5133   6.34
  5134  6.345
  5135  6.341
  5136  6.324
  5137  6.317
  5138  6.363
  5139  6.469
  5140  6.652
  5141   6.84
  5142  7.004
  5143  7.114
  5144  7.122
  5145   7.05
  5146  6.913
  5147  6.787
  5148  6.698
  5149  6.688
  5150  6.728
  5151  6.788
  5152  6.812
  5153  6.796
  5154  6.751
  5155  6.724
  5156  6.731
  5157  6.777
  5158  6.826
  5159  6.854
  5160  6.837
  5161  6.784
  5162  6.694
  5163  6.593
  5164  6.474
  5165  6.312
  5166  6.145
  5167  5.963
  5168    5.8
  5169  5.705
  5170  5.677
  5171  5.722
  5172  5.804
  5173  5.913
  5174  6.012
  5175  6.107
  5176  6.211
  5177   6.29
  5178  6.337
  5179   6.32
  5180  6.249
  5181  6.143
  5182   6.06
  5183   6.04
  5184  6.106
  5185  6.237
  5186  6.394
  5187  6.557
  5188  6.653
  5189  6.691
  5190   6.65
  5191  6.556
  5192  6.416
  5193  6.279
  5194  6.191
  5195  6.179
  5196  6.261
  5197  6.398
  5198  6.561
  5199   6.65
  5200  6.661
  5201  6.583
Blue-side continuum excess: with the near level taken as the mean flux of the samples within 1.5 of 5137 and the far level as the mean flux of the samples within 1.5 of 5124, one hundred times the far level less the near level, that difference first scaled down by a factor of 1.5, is 20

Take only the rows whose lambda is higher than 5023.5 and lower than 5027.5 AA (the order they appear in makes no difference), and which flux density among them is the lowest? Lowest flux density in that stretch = 6.211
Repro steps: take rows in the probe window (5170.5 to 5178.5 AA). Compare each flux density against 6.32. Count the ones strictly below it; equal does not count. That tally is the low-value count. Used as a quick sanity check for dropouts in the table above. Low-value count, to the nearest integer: 7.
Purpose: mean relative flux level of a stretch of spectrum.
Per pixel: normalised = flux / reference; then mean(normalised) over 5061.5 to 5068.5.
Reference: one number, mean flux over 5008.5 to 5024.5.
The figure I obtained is 1.14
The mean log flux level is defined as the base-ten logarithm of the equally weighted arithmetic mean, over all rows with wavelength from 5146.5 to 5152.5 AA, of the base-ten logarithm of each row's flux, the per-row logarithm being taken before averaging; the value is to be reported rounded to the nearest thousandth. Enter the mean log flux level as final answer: -0.081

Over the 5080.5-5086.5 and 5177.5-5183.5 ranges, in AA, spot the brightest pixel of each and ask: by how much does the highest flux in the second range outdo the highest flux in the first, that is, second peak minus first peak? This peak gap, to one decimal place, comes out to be -0.2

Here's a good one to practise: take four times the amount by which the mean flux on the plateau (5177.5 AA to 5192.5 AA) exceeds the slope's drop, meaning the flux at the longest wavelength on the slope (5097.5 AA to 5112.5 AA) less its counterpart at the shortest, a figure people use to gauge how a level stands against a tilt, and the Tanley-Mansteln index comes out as 22.8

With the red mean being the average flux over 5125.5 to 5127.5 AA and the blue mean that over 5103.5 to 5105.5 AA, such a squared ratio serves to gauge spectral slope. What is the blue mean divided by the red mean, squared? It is 0.87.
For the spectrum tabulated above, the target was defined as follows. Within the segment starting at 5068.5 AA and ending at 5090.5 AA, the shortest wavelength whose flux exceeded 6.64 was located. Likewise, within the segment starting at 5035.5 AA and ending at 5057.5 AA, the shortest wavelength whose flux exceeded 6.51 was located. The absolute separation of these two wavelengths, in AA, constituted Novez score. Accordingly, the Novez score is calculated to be 28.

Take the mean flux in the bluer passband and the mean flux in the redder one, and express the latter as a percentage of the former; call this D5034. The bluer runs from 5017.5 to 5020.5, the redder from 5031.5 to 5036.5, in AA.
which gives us 100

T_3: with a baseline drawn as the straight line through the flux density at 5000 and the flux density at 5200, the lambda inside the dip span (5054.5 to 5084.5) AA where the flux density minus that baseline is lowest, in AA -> 5079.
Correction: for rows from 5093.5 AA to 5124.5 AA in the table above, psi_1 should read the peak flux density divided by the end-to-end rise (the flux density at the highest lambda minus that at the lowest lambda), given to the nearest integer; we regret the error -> -123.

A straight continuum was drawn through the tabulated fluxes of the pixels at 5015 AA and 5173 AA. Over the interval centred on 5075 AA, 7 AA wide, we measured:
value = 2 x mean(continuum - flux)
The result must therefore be -0.61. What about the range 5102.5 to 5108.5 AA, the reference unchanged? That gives -0.48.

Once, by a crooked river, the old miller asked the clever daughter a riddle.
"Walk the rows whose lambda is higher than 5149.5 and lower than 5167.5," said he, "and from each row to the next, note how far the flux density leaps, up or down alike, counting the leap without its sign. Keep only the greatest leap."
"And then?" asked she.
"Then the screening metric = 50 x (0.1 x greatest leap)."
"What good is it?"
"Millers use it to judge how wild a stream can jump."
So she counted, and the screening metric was 0.91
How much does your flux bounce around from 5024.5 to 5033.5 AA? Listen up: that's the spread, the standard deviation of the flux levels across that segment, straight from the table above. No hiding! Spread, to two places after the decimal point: 0.06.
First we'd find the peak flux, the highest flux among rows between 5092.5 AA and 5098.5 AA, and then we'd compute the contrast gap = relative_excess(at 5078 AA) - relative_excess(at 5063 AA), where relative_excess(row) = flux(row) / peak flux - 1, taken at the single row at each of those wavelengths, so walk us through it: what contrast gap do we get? -0.11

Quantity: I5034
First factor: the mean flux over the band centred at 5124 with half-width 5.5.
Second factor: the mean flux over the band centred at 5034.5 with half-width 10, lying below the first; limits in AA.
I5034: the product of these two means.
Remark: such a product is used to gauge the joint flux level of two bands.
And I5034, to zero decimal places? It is 43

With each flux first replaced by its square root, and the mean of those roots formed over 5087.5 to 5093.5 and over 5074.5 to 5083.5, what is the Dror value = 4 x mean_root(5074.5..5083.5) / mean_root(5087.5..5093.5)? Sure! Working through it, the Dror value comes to 3.87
